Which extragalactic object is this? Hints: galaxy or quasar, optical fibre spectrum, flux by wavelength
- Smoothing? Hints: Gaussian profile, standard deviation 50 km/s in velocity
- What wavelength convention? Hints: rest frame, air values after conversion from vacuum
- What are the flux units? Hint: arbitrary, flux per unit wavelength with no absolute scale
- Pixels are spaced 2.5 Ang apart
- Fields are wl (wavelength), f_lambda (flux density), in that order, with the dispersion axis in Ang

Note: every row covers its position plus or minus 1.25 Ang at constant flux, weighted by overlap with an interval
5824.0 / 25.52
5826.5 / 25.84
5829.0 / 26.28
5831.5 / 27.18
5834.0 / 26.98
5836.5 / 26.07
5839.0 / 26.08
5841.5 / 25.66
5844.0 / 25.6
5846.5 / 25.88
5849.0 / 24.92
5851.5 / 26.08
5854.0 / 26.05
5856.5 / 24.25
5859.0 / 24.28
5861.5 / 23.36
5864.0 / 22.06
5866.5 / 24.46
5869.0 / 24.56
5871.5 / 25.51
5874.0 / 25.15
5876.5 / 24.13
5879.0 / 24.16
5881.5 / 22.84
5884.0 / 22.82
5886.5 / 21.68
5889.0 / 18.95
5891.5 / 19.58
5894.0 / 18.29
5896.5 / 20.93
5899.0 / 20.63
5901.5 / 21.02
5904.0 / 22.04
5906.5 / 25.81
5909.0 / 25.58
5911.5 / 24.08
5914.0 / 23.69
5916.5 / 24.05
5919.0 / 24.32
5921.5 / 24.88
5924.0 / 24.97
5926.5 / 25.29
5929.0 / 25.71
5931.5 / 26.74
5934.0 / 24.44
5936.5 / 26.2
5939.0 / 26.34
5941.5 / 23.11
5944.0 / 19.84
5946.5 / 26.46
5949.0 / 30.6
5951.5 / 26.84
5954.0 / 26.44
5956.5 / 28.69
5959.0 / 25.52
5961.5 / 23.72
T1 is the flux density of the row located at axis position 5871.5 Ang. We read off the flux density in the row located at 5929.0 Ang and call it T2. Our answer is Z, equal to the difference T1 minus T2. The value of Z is -0.2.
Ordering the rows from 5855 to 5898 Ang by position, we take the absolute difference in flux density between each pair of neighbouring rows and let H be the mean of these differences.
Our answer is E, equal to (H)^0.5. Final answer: 1.03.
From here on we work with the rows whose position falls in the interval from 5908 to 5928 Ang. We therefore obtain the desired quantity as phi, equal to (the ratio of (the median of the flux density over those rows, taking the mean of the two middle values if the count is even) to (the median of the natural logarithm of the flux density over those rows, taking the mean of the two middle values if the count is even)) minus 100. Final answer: -92.3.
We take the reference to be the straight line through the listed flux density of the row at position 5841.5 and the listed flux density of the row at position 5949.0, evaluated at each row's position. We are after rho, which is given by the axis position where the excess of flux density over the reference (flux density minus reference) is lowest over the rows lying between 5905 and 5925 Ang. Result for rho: 5914.0 Ang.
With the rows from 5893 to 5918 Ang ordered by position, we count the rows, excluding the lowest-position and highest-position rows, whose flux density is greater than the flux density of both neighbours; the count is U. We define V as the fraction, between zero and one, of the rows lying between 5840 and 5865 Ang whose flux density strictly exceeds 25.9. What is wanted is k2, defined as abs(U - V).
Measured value 1.8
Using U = 2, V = 0.2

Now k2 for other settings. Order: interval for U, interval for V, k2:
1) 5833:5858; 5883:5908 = 3.0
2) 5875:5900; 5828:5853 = 2.4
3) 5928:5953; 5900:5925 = 3.0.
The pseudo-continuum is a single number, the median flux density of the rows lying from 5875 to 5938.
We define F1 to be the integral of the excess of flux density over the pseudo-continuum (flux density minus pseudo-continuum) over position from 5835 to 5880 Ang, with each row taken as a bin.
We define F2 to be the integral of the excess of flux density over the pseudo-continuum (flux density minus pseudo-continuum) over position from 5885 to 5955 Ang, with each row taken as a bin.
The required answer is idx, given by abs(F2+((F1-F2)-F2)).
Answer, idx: 53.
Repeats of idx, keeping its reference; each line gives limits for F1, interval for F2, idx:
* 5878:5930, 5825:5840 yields 96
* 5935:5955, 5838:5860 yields 3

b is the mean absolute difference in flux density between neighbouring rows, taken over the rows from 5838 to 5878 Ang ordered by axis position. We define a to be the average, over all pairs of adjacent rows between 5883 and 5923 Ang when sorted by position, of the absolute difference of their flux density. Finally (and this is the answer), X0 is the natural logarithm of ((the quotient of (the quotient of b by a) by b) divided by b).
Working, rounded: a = 1.15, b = 0.8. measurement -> 0.1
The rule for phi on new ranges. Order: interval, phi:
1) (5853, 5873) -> -92.4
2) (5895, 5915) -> -92.7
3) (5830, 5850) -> -92.0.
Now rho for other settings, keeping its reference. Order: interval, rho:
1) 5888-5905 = 5894.0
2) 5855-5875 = 5864.0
